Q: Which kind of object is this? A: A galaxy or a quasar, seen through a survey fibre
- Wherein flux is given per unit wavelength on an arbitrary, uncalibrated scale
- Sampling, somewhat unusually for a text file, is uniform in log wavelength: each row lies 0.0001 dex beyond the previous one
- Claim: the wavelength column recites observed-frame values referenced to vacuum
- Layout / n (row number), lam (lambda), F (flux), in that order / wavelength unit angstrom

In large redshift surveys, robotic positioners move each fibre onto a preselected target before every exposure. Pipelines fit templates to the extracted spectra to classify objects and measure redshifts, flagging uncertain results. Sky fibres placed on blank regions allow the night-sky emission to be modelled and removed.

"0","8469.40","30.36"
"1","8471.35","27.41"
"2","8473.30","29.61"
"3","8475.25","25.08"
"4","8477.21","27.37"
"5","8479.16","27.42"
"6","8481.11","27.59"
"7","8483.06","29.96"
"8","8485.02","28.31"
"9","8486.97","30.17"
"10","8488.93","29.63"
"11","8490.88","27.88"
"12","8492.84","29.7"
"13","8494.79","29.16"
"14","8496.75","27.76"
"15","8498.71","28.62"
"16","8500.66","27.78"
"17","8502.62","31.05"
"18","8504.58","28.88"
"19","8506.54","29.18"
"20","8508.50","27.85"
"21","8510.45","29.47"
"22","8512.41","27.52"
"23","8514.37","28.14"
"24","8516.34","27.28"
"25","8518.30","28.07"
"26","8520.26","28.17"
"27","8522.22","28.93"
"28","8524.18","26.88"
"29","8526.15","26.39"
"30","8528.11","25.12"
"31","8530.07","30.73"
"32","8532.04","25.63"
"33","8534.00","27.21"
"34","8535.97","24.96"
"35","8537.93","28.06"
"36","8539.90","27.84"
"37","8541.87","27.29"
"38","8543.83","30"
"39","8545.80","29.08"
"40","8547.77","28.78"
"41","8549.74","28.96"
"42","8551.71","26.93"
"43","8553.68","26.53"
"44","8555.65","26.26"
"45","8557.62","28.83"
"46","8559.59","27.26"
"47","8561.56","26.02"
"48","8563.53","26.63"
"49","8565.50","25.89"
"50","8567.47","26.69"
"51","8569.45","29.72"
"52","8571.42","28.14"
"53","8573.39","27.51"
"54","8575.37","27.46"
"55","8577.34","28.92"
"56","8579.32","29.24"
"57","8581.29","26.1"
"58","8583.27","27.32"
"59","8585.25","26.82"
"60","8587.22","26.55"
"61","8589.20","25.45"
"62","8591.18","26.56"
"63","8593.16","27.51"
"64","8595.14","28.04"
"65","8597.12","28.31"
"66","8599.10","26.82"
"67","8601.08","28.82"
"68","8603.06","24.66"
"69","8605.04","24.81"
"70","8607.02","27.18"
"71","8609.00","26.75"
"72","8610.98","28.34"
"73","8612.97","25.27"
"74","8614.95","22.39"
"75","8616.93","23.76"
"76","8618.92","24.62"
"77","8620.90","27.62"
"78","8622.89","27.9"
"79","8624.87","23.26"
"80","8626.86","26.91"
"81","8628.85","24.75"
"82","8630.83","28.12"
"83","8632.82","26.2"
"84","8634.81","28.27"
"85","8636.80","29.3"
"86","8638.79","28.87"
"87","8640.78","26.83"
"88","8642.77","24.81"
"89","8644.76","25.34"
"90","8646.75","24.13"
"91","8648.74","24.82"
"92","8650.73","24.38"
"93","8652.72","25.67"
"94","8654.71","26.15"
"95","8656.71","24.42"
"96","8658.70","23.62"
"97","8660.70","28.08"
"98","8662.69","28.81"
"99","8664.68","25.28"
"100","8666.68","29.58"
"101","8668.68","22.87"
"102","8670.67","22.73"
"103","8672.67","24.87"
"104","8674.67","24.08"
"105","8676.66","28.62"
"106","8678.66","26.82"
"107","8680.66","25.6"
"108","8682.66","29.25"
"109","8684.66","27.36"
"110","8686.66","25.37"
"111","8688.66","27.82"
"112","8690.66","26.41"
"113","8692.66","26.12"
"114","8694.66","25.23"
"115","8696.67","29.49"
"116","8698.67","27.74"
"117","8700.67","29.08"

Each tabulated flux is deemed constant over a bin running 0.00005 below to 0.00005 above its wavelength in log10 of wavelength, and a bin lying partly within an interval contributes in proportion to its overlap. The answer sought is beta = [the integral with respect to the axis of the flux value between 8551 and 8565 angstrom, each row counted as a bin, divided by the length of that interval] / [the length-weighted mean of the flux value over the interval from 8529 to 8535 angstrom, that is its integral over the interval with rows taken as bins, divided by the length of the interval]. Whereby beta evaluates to 0.97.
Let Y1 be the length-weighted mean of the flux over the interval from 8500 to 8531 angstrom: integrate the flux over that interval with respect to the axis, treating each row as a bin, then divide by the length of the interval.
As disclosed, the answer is 28.2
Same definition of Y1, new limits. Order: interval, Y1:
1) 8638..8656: 25.6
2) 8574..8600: 27.3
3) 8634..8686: 26.2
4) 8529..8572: 27.6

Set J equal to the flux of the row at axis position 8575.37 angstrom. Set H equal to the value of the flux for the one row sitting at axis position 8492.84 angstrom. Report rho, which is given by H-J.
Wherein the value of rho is 2.2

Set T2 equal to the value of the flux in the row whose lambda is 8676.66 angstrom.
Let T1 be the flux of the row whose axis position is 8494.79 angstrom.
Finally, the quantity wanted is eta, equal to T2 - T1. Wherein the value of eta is -0.5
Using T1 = 29.16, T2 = 28.62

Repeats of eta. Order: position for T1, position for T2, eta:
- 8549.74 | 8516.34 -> -1.7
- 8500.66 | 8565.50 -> -1.9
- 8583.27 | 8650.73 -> -2.9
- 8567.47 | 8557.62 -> 2.1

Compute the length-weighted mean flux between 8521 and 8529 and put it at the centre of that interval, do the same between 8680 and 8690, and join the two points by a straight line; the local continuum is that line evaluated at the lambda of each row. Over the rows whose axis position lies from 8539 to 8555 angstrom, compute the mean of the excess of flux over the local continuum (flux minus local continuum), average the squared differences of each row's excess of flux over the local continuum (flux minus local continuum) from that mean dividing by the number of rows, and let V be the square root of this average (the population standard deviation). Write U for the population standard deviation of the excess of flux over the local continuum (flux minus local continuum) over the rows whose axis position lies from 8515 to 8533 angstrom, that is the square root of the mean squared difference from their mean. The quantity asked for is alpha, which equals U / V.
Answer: 1.4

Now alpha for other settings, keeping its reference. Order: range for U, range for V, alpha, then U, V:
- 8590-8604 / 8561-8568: 3.6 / 1.3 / 0.35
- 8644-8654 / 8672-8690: 0.3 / 0.6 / 1.67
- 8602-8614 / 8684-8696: 1.4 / 1.4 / 0.95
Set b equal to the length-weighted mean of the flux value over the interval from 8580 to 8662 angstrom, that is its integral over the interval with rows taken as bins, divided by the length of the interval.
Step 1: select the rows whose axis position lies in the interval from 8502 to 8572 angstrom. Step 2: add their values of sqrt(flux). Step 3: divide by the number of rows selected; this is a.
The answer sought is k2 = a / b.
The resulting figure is 0.201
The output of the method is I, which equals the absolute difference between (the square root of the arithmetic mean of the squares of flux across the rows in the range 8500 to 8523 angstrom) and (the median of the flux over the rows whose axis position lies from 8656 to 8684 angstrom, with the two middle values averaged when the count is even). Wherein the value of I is 3.1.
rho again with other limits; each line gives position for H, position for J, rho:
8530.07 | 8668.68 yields 7.9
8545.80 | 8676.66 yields 0.5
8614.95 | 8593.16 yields -5.1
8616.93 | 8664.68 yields -1.5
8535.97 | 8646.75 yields 0.8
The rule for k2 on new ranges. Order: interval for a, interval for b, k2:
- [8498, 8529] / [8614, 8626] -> 0.212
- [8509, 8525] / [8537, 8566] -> 0.192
